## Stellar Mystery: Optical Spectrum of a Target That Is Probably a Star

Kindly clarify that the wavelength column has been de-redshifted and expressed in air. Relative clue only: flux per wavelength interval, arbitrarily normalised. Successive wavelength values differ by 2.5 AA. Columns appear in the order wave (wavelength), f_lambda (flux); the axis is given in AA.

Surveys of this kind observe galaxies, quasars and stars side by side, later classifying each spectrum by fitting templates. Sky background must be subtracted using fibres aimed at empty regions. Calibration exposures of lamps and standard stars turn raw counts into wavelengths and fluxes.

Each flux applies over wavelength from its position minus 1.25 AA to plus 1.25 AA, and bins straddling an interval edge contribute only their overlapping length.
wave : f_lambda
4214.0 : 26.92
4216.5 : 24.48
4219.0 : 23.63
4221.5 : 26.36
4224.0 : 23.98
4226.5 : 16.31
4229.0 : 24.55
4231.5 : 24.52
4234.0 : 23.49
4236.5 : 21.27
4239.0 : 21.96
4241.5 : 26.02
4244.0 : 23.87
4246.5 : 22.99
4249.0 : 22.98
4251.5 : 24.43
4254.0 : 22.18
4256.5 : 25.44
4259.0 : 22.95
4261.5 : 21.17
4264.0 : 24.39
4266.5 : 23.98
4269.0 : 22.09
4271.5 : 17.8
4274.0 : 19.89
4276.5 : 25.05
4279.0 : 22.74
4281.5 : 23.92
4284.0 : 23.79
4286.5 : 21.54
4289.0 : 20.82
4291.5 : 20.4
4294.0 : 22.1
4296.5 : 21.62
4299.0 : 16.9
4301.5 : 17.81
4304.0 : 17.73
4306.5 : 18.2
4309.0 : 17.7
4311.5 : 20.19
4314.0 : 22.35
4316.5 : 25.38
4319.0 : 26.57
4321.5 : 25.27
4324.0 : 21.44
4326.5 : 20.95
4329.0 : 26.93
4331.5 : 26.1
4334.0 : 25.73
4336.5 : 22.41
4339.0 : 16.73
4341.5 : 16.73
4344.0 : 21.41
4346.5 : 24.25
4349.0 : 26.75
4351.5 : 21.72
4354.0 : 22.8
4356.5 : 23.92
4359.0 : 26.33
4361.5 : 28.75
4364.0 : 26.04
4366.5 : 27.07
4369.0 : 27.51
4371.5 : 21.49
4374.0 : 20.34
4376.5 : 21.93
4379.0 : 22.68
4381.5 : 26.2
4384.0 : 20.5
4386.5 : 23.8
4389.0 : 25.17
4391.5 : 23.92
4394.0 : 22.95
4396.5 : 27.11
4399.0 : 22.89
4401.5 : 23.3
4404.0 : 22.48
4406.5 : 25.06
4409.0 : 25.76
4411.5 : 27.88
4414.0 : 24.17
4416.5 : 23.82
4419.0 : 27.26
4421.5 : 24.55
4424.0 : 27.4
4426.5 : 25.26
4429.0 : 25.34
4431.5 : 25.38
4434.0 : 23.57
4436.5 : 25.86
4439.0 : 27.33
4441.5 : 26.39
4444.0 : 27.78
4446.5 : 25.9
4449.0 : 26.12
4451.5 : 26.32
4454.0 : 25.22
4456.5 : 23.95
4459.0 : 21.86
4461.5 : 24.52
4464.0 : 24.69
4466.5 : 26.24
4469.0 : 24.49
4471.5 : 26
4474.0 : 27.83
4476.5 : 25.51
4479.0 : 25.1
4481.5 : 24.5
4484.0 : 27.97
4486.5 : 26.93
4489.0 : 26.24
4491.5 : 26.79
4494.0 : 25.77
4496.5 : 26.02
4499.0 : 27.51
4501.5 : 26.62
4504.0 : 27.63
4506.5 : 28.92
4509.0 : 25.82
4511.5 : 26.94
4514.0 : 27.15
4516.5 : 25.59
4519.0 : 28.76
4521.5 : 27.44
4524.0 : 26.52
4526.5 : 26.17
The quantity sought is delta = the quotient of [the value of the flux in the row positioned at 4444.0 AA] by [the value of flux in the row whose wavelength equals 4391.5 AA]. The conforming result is 1.16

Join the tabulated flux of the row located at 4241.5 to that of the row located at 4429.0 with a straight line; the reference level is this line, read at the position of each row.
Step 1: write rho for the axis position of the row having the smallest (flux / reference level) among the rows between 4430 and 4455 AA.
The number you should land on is 4434.0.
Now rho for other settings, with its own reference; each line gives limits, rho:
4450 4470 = 4459.0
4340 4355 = 4341.5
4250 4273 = 4271.5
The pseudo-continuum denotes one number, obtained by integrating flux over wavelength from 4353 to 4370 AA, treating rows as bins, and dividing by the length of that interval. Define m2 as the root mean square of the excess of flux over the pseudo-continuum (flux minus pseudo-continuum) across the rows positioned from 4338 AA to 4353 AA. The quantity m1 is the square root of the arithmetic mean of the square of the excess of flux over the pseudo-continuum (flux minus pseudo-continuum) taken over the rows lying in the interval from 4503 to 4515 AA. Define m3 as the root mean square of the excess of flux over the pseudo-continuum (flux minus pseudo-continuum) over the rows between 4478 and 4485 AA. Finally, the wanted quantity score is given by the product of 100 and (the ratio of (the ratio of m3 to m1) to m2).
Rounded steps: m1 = 1.57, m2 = 6.05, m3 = 1.5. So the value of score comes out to 16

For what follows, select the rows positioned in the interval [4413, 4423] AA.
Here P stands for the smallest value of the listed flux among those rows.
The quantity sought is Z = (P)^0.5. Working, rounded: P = 23.82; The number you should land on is 4.88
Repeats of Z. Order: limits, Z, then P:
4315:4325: 4.63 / 21.44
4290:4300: 4.11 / 16.9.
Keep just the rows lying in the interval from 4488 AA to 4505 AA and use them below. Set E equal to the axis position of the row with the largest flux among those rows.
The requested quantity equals 4504.0 AA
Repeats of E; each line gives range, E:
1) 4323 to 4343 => 4329.0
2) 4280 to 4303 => 4281.5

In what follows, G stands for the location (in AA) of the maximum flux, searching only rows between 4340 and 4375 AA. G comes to 4361.5 AA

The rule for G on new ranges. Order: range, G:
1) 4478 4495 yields 4484.0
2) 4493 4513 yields 4506.5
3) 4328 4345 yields 4329.0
